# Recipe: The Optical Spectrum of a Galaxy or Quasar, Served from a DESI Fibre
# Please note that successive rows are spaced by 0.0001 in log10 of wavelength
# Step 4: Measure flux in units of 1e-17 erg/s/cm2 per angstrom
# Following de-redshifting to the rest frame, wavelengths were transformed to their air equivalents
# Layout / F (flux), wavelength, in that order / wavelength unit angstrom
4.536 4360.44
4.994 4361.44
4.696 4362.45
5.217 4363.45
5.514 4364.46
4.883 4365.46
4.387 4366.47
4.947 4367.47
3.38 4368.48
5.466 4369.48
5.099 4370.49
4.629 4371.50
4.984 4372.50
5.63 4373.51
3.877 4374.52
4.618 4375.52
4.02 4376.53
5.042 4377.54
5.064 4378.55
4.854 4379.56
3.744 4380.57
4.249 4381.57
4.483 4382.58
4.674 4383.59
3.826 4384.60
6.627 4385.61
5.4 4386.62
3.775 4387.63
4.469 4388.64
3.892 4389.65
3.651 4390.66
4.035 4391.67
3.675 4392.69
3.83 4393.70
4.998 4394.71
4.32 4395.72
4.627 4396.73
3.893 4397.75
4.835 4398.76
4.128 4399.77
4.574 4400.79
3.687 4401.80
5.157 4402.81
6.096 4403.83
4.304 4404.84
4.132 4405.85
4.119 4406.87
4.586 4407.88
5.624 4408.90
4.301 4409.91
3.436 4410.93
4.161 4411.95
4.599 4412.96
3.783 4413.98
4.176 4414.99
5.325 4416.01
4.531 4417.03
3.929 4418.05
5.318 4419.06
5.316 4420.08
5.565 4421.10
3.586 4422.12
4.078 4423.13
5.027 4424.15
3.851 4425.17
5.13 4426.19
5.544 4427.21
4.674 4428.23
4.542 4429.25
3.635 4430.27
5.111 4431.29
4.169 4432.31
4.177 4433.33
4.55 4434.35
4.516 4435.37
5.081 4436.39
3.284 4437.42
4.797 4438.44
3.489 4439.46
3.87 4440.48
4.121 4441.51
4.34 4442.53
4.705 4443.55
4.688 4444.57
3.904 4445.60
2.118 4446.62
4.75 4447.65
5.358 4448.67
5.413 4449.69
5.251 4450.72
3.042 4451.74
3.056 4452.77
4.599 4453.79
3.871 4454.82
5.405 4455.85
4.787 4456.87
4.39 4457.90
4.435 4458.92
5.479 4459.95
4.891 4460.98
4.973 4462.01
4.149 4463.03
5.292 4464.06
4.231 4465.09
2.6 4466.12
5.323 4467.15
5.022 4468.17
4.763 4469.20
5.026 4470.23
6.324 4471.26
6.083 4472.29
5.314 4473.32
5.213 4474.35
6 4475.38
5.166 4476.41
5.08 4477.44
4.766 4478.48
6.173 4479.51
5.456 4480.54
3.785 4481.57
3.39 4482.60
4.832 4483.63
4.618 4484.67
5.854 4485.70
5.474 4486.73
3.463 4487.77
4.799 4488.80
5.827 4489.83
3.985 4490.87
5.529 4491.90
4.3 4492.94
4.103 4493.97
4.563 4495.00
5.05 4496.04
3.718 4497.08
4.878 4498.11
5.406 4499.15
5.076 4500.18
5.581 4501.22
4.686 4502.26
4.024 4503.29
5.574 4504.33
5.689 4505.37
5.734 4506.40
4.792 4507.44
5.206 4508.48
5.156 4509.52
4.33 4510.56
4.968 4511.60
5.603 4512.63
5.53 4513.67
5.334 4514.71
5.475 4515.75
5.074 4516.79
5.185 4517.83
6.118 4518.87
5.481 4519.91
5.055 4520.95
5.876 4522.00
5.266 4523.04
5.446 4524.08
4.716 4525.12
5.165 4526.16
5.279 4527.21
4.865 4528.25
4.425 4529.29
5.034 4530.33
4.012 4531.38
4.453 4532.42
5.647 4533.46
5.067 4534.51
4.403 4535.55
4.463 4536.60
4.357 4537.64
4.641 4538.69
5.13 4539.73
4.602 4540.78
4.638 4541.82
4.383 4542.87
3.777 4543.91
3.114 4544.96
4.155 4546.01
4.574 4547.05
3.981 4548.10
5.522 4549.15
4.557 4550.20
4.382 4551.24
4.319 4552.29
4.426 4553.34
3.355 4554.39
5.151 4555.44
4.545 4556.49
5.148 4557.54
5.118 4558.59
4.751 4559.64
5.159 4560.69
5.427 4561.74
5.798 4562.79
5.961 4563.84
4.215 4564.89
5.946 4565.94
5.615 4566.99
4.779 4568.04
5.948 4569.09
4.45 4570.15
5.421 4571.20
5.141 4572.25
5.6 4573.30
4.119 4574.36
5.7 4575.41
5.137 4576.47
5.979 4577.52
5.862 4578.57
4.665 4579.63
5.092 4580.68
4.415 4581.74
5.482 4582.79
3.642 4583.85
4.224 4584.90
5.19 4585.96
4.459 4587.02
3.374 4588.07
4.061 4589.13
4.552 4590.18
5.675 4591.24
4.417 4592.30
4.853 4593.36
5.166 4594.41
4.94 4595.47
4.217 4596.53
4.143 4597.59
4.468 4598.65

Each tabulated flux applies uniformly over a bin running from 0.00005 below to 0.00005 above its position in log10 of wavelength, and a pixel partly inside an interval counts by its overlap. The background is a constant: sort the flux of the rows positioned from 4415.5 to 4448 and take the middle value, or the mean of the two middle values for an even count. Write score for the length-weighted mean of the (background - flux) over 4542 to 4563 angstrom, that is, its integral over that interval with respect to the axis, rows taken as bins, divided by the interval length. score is 0.0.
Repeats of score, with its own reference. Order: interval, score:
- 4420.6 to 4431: 0.0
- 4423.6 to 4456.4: 0.2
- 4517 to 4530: -0.7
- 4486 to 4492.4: -0.3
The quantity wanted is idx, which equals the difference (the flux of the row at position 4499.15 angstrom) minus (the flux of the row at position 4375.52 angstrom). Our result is 0.8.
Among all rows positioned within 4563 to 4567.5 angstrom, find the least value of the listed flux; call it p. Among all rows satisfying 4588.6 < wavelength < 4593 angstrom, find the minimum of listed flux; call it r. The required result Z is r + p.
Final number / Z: 8.28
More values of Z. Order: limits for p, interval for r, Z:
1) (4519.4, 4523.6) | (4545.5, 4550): 9.04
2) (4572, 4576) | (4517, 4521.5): 9.17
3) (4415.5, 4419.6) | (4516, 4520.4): 9.00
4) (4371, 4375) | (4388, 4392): 7.53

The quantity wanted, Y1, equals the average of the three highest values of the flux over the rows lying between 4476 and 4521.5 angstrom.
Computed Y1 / 6.05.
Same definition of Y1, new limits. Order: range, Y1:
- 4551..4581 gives 5.96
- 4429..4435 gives 4.73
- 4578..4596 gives 5.67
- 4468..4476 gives 6.14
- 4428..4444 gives 5.00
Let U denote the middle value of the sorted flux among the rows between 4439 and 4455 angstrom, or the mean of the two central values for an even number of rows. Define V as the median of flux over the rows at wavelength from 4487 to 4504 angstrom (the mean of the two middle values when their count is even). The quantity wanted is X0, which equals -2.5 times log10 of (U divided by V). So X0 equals 0.12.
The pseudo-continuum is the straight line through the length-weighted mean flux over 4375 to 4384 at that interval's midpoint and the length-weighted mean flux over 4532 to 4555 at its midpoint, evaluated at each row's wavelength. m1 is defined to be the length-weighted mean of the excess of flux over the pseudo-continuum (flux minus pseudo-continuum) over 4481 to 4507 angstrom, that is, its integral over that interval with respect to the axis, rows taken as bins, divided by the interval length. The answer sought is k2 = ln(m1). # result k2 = -1.1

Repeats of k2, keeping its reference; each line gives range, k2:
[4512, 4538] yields -0.5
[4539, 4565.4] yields -1.6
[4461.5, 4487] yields -0.7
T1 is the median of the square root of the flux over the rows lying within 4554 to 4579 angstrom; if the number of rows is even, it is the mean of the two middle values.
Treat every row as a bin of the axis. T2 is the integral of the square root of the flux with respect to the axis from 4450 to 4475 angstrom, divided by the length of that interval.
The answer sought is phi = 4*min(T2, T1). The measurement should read 8.7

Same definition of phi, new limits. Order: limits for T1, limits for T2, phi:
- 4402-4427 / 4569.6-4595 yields 8.4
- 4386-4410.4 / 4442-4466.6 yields 8.3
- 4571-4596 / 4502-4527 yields 9.0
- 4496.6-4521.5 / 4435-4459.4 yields 8.3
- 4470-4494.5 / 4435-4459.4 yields 8.3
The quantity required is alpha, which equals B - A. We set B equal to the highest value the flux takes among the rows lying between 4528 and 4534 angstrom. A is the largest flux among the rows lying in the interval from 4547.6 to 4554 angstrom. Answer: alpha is 0.1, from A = 5.522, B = 5.647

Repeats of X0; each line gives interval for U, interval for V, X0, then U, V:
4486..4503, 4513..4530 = 0.09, 4.8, 5.27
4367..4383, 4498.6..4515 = 0.11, 4.7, 5.27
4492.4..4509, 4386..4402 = -0.21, 5.0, 4.08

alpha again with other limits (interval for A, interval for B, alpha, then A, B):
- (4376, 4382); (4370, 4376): 0.6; 5.064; 5.63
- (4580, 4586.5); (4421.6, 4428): 0.1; 5.482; 5.544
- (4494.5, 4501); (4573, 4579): 0.6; 5.406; 5.979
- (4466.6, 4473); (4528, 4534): -0.7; 6.324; 5.647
